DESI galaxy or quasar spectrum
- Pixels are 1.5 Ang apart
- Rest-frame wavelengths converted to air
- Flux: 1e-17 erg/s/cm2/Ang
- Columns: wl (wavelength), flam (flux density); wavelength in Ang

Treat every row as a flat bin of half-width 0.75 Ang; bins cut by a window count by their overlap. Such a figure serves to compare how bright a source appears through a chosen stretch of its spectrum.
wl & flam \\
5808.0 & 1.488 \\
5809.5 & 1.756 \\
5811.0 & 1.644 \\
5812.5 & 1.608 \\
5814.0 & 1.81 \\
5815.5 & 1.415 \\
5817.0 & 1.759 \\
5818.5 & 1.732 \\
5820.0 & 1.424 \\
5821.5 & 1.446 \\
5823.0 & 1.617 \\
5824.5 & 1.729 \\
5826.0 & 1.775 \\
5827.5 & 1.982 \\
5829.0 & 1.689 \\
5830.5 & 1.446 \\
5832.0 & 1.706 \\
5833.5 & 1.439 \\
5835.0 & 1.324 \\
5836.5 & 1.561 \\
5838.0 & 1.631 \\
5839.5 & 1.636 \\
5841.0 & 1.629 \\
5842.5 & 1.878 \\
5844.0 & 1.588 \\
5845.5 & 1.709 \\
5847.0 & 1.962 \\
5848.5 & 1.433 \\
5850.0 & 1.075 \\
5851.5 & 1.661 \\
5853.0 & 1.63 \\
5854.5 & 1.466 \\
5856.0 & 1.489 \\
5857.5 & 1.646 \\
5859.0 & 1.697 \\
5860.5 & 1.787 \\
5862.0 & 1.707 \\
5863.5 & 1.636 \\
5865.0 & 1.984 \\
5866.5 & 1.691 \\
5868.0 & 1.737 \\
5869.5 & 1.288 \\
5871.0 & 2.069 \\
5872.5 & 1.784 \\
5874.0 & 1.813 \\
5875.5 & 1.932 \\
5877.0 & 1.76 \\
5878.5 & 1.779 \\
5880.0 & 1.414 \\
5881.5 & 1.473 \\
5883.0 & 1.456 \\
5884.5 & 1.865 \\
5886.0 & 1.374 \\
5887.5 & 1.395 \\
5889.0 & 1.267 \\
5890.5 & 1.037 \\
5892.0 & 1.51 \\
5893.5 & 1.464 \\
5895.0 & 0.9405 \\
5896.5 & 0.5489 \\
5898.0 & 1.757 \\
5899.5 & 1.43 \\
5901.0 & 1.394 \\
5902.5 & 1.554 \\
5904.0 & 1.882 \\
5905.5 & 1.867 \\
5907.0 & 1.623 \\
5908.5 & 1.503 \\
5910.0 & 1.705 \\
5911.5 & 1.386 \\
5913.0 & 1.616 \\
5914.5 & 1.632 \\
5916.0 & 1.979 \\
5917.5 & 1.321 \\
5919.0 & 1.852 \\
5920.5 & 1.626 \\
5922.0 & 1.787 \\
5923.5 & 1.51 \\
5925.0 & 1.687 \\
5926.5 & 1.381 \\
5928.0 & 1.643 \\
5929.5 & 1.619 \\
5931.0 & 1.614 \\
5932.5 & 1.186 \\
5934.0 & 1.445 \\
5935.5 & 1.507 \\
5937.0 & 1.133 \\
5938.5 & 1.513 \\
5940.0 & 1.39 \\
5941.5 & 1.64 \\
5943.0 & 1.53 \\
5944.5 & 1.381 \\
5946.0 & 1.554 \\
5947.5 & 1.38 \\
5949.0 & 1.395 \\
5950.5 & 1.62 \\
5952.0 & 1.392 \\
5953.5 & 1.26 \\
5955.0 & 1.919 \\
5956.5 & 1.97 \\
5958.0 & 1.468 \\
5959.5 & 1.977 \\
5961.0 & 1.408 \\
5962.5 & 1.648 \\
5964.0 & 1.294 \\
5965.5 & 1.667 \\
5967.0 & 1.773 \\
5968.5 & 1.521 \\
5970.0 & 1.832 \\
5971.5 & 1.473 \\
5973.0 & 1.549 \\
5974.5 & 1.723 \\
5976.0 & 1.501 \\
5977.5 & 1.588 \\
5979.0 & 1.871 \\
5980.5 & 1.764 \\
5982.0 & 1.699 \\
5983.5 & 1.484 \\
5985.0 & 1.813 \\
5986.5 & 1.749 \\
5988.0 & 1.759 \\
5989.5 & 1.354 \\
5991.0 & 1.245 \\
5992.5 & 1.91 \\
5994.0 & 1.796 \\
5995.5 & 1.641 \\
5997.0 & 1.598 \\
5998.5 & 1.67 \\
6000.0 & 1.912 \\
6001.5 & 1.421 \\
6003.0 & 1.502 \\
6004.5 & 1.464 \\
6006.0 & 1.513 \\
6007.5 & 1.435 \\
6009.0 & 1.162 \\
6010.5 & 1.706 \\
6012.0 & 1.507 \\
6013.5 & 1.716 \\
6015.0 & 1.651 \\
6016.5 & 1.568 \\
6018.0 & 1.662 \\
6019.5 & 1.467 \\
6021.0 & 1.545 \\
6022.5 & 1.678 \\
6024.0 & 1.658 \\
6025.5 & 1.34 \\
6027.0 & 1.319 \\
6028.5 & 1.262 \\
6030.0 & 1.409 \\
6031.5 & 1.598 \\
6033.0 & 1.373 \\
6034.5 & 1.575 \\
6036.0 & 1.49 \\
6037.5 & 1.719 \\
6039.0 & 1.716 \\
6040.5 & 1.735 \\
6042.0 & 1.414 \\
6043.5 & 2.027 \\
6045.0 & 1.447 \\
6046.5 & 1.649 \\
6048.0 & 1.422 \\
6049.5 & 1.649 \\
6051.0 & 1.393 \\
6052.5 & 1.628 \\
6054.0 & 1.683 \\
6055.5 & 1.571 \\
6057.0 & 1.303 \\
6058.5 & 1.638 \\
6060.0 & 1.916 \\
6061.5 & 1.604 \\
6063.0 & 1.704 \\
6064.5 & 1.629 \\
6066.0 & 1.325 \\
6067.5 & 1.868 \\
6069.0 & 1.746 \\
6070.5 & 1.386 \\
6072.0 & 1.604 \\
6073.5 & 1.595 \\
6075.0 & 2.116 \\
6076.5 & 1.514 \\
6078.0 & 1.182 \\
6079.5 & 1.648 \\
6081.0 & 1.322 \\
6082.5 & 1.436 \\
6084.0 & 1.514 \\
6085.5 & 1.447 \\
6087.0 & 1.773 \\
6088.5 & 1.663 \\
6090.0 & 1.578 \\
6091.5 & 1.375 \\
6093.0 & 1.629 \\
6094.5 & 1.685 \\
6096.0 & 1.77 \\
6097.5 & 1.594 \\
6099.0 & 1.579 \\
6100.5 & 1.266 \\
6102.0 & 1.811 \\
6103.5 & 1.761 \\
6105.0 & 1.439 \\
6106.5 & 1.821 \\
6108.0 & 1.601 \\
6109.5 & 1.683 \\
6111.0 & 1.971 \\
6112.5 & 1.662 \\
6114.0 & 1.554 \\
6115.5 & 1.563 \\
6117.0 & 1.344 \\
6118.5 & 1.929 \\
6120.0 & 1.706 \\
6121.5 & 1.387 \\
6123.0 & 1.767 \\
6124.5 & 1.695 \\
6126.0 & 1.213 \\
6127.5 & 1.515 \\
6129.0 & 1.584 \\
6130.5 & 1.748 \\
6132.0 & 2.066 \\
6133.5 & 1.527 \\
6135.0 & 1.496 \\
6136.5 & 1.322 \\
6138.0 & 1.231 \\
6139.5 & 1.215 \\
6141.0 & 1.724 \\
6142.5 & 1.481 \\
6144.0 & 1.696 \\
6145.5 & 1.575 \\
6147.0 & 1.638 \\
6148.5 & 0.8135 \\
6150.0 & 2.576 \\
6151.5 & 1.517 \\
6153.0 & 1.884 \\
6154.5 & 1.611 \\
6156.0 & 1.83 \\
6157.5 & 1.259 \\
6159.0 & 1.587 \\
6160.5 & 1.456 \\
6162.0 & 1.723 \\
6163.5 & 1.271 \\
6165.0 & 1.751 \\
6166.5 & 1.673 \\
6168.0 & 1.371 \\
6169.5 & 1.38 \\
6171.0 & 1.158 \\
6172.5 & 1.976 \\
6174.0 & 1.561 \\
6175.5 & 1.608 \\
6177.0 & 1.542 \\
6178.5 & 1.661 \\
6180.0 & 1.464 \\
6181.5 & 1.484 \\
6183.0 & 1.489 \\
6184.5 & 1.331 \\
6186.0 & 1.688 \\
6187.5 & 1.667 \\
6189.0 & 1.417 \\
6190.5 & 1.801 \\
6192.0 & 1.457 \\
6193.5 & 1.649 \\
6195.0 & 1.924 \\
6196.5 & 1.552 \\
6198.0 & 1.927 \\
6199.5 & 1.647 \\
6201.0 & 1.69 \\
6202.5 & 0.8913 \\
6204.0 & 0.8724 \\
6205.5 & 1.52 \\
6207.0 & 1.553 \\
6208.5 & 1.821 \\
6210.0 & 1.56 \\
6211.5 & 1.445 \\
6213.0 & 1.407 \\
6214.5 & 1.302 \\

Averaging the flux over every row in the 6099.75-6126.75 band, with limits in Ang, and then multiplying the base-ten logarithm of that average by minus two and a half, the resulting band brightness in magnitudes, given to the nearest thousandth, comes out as -0.524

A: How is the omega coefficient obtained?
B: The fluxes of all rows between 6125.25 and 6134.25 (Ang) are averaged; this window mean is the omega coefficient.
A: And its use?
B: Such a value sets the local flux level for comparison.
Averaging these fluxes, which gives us 1.61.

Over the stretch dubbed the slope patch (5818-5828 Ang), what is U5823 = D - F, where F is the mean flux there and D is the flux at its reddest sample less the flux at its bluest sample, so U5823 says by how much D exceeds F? -1.4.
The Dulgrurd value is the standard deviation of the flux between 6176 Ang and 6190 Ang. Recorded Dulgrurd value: 0.12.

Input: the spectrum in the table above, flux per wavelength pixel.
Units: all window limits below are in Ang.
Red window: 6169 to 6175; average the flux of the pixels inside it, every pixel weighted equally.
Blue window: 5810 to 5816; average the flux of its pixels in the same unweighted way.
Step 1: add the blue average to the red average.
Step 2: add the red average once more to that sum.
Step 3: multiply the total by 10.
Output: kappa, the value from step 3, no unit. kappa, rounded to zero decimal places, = 47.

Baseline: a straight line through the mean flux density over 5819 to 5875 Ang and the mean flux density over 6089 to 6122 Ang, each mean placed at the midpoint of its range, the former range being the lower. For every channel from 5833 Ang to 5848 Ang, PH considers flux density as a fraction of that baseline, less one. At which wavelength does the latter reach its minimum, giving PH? 5835.0 Ang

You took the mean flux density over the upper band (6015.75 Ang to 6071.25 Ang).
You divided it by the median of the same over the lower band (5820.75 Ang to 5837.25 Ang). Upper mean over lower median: 0.97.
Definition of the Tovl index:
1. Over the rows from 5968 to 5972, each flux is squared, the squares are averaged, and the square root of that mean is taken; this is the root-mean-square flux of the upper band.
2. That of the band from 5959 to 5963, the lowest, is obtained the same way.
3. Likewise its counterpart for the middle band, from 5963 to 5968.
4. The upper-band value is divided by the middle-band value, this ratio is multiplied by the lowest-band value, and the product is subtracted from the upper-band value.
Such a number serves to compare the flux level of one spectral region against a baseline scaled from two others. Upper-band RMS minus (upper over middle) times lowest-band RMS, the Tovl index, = -0.1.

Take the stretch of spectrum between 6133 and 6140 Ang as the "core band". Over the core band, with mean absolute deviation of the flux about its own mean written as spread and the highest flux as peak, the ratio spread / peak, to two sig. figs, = 0.080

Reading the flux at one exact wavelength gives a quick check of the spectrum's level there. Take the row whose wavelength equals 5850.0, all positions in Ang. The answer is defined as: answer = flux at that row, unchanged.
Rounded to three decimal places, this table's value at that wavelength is 1.075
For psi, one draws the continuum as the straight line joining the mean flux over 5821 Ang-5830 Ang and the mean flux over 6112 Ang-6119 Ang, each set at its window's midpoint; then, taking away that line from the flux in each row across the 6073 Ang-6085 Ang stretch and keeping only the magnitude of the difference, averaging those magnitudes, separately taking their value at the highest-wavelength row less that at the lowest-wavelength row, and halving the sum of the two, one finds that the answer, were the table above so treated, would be 0.14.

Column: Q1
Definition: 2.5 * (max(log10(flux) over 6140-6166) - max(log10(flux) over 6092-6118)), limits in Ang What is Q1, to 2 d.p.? 0.29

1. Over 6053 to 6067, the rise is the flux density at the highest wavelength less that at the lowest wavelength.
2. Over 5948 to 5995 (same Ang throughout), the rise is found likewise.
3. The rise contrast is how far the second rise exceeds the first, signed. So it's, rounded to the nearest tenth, 0.8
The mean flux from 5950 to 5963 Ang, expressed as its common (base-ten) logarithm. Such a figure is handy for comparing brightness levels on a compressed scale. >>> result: 0.212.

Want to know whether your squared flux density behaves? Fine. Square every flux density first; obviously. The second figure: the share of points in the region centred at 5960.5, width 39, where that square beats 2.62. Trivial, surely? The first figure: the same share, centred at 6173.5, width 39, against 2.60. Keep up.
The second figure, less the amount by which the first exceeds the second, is 0.50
